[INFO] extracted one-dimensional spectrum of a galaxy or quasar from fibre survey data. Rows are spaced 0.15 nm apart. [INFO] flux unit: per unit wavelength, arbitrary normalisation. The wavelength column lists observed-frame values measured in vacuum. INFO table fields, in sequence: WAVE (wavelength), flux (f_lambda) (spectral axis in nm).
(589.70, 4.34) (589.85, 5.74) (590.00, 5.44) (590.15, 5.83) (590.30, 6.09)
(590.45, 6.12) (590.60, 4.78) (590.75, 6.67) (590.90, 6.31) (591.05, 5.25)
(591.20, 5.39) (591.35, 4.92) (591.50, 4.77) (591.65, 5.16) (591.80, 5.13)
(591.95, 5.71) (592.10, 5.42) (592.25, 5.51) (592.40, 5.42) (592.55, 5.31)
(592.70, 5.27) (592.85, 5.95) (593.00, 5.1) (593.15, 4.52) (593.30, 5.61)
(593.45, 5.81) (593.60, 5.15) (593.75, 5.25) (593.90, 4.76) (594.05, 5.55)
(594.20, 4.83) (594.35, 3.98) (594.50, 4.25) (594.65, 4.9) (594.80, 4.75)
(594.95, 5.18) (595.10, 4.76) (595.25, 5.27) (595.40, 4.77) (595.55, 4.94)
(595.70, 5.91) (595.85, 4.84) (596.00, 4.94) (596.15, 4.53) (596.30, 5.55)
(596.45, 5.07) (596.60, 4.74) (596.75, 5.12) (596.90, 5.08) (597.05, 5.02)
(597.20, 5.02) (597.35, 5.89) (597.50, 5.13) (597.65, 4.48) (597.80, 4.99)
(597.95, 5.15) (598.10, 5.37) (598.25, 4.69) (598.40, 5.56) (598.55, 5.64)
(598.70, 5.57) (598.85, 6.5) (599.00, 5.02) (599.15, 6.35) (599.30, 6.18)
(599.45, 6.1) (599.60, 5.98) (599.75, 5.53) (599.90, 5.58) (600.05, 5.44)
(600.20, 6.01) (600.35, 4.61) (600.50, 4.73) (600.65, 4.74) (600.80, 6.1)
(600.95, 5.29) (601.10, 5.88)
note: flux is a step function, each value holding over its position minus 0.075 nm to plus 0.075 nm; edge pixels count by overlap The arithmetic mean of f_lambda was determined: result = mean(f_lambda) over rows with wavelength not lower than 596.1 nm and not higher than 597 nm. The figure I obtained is 5.0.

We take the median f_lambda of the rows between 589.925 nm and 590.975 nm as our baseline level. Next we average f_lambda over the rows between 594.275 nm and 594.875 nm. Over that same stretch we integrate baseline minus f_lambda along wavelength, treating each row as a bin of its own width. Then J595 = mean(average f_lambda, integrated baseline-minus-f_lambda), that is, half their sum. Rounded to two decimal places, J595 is 2.72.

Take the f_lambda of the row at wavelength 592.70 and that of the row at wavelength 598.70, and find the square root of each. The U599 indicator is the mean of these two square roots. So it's 2.328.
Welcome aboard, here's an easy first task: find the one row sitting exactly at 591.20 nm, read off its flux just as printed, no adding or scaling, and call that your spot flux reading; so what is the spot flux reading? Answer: 5.39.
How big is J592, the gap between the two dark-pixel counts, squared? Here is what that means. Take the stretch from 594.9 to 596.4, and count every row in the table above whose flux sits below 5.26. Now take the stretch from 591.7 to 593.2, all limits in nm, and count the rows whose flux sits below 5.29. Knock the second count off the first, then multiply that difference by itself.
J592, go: 9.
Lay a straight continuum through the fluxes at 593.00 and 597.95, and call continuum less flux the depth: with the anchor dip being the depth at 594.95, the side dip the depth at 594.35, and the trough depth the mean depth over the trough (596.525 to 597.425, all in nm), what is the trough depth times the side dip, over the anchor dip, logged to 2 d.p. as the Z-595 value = 0.09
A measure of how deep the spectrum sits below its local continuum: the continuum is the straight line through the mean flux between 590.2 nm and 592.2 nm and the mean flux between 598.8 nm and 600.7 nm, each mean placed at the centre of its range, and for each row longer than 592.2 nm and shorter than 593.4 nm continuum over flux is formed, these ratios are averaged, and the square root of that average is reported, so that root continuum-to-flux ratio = 1.021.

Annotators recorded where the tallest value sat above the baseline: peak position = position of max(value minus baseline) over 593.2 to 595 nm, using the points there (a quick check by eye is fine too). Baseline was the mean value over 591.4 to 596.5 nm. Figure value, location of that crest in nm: 593.45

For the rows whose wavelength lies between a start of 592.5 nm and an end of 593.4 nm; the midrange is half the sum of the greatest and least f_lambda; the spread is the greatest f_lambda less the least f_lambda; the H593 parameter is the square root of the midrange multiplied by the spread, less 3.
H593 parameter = -0.3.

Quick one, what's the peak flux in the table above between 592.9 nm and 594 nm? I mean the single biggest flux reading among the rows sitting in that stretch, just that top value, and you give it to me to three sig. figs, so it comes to 5.81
